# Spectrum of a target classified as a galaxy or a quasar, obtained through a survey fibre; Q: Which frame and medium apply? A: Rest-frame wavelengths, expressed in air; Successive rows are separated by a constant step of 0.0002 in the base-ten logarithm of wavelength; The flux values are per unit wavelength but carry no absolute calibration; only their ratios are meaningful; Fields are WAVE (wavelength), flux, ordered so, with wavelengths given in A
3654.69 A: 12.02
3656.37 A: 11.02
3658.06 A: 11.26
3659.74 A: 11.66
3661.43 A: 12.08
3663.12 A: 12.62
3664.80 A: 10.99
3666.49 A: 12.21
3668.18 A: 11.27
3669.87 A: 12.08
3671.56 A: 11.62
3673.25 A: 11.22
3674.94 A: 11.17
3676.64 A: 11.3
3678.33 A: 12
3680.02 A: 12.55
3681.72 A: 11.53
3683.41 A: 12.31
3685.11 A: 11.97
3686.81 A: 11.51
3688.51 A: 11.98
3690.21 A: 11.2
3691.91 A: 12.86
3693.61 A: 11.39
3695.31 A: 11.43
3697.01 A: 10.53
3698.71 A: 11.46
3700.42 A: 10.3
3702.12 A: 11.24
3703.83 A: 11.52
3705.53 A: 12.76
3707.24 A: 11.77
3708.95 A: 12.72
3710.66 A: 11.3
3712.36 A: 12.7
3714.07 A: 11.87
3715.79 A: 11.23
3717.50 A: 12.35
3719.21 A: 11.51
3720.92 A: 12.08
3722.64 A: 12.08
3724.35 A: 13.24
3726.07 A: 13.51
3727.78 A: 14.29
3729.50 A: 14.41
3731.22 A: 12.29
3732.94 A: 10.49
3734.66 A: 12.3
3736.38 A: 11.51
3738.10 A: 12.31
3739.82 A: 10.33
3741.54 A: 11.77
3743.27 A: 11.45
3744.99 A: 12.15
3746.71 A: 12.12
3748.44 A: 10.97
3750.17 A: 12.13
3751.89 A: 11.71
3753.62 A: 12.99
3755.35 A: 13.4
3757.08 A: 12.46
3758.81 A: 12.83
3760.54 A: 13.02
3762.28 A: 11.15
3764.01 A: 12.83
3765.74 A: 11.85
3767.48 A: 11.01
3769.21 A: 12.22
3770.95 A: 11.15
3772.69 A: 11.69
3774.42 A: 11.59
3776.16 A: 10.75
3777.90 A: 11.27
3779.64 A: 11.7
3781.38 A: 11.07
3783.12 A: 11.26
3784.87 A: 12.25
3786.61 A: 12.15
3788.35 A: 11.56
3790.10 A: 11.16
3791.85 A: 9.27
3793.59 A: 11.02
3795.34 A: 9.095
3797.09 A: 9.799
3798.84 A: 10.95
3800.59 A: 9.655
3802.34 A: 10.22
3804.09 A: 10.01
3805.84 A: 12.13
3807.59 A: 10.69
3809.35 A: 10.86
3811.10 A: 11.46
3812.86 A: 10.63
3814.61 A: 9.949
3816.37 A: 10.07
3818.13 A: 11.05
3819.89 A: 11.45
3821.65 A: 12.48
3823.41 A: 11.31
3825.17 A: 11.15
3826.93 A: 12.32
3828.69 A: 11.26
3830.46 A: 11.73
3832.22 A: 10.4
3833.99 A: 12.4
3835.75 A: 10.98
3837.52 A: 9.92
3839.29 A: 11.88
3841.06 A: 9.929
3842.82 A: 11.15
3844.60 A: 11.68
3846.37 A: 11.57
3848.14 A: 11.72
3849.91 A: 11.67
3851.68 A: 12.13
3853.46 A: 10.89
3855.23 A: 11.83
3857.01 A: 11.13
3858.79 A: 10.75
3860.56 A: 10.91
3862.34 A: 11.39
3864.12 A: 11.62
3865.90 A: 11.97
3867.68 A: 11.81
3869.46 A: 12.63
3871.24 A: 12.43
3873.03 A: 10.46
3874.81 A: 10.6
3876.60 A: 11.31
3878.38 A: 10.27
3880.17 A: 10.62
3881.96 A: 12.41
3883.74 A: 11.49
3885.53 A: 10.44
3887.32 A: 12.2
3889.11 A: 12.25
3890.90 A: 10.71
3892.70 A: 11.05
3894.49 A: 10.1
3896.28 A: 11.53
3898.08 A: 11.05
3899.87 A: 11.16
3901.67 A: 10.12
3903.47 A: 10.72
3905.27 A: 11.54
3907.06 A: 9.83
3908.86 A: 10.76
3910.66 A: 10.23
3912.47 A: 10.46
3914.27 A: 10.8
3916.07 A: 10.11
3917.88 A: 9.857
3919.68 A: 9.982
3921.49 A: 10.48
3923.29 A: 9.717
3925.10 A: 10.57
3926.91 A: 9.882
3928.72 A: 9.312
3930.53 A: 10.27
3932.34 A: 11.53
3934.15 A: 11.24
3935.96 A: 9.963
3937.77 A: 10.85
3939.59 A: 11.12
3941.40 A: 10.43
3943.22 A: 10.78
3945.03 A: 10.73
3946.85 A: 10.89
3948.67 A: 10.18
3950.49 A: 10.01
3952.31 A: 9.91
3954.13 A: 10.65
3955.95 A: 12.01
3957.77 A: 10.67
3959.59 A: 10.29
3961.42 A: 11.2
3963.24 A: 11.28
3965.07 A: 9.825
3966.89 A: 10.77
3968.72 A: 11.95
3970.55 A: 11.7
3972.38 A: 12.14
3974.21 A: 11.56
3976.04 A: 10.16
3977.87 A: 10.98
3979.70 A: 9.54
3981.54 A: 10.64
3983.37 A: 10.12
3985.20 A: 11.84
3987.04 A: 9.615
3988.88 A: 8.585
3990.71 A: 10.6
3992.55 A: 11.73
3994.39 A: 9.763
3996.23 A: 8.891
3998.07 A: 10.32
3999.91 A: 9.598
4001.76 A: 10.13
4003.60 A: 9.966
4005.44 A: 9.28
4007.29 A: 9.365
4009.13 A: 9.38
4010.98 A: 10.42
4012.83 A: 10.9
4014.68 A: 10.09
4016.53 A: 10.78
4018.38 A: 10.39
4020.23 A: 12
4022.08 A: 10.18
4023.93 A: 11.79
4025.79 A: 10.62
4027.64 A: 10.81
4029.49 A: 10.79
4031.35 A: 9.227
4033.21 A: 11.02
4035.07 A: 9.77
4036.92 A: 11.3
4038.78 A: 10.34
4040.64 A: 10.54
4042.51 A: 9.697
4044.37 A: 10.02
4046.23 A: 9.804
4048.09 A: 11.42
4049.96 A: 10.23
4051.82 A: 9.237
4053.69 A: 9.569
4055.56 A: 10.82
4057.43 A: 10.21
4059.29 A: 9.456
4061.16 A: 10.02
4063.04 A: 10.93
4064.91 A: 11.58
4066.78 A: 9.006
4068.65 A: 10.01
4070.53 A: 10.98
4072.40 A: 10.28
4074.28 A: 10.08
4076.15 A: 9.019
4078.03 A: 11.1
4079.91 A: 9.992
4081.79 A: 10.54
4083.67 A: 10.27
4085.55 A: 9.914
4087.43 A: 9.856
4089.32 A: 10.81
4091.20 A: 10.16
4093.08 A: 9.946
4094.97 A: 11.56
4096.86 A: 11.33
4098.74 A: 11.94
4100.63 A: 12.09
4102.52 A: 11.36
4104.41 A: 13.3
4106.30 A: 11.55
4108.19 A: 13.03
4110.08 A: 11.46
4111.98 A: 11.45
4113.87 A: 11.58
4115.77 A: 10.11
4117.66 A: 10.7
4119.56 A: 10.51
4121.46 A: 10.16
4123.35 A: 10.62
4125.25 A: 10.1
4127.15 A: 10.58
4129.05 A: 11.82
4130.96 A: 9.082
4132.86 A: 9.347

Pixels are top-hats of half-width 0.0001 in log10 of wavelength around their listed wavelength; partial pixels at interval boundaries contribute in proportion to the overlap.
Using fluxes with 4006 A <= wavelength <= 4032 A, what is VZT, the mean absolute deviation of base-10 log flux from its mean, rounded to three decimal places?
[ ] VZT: 0.026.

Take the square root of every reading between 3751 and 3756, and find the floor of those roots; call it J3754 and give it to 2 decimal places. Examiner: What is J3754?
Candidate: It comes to 3.42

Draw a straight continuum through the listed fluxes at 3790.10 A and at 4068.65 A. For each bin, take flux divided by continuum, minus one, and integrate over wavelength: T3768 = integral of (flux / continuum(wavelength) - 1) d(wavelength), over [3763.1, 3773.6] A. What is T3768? 0.5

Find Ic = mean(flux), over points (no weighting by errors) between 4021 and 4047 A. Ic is 10.4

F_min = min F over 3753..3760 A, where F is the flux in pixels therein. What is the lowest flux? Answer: 12.46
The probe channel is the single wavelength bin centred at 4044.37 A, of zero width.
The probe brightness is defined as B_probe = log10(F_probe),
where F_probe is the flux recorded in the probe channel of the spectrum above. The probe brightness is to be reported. 1.00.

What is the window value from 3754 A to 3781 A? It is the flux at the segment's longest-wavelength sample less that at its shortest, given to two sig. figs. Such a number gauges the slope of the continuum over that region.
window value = -1.7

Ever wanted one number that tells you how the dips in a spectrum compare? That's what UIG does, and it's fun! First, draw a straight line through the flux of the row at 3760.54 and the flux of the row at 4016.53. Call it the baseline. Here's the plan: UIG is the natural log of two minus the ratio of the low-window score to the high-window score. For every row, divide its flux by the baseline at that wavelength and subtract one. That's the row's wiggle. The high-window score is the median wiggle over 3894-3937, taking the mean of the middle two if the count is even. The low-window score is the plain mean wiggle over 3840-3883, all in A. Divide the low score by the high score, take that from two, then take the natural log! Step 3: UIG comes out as 0.3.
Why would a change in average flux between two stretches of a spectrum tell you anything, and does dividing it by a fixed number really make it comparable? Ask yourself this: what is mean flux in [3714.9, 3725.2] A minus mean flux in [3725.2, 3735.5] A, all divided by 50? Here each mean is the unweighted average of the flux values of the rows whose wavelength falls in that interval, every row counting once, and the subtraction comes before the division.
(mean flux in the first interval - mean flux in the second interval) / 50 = -0.016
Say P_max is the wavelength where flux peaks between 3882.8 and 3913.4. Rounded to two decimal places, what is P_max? 3889.11 A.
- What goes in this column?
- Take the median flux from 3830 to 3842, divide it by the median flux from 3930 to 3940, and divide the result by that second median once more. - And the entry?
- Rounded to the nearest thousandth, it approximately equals 0.091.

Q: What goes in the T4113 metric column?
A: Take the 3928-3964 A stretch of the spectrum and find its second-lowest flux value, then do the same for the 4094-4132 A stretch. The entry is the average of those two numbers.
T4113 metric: 10.0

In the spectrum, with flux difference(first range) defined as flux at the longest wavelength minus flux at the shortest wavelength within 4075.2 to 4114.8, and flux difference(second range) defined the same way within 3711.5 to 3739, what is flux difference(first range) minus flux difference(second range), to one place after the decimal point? 3.0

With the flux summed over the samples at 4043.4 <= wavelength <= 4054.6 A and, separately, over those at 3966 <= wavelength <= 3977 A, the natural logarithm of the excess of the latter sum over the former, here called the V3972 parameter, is 2.08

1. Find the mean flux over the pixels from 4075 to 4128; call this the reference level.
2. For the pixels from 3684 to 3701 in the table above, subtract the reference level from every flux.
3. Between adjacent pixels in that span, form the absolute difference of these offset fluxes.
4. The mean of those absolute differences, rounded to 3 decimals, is 0.874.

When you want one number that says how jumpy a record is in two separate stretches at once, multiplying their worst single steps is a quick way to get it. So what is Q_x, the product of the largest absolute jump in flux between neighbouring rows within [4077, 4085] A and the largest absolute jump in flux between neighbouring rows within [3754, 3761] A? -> 1.04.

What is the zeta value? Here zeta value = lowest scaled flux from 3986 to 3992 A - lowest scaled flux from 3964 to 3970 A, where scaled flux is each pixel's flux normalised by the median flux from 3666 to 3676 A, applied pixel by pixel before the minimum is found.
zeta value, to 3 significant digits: -0.108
